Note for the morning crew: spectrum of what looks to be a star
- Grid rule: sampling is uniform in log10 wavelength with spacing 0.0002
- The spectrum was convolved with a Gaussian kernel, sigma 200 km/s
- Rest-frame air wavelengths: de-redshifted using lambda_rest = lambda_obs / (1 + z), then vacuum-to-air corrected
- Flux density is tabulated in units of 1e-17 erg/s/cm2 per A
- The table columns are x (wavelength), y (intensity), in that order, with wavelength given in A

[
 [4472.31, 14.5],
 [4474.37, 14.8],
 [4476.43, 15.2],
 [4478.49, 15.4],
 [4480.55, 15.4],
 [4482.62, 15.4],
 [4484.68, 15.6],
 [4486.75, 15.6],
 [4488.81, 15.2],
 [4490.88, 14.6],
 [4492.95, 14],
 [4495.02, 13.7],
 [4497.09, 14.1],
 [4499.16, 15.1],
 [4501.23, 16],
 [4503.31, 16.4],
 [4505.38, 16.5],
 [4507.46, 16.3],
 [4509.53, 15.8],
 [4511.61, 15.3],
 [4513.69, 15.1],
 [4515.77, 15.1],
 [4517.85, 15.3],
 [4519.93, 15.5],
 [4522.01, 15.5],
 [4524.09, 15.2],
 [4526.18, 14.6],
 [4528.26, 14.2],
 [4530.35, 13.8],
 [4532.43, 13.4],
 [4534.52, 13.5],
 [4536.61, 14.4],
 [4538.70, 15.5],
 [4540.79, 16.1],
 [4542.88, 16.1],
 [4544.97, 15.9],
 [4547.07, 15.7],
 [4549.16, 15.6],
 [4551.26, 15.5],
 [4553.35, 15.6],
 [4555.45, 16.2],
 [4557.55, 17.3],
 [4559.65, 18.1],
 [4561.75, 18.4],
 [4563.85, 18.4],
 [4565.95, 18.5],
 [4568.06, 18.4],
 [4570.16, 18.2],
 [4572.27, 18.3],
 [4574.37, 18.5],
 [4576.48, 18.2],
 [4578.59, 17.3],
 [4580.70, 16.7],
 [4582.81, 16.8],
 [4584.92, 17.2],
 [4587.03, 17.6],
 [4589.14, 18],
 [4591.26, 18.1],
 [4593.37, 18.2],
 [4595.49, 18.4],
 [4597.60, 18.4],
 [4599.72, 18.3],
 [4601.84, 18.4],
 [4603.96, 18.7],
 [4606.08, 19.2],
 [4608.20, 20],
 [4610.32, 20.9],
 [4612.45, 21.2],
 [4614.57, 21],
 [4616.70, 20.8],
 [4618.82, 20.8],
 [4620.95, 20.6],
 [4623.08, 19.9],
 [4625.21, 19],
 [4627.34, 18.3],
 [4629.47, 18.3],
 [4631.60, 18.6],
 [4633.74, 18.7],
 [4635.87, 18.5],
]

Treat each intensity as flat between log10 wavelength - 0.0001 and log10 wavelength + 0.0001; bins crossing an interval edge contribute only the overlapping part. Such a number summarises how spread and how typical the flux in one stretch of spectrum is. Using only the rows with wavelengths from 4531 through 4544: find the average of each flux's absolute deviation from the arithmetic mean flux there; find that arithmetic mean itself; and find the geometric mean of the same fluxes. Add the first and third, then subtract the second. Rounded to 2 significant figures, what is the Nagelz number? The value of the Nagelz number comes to 1.0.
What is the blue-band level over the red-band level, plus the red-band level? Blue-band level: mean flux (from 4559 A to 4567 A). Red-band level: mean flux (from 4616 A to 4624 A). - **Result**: 21.4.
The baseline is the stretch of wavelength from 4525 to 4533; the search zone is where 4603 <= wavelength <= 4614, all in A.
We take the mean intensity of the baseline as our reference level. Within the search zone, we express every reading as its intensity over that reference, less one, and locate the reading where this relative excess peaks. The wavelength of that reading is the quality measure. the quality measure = 4612.45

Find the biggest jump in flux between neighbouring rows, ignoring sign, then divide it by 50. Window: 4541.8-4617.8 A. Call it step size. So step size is 0.022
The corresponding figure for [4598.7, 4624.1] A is 0.018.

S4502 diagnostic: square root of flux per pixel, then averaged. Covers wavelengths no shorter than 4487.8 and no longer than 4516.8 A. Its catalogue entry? 3.90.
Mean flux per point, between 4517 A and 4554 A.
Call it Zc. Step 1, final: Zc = 15.1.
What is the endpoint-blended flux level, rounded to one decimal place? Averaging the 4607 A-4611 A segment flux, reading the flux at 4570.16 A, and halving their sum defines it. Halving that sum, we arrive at 19.3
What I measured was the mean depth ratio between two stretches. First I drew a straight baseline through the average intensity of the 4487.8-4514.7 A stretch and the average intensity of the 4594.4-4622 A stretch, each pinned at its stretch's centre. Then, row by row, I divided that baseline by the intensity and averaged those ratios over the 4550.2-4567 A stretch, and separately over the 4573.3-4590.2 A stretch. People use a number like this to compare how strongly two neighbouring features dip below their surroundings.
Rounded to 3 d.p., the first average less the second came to -0.036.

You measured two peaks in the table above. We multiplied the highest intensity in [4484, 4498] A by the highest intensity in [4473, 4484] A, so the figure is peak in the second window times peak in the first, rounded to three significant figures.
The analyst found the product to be 240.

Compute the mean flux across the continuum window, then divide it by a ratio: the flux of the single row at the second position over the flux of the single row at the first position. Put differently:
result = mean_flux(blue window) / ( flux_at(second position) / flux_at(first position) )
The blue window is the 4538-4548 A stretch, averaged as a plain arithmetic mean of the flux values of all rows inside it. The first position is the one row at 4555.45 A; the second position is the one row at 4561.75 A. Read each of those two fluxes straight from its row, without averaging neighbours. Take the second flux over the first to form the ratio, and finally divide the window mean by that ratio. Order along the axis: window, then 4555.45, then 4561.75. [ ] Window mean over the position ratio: 14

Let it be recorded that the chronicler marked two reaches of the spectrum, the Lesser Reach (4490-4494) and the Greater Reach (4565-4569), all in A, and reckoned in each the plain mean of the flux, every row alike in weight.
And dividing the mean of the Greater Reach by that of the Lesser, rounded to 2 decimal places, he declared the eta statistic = 1.29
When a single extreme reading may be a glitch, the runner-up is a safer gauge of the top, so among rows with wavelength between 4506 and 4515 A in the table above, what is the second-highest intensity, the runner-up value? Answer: 15.8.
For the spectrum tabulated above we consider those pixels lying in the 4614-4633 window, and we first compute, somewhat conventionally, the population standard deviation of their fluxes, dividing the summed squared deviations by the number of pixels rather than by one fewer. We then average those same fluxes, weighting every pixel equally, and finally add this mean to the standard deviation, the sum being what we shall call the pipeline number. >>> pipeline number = 21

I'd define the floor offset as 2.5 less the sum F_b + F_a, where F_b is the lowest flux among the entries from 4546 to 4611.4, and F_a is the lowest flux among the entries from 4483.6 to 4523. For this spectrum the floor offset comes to -26.7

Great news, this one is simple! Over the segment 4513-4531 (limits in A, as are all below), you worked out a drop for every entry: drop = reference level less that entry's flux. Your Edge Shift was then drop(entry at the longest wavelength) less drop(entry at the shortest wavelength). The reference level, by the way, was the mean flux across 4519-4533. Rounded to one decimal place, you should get 1.3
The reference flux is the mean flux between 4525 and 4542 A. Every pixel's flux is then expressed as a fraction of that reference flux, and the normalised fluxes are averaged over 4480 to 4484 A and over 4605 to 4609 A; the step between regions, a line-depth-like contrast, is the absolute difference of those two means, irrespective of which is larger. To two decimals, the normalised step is 0.29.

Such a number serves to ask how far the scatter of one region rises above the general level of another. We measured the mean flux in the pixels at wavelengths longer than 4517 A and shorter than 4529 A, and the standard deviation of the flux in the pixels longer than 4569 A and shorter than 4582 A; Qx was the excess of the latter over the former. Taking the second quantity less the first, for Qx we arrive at -14.4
